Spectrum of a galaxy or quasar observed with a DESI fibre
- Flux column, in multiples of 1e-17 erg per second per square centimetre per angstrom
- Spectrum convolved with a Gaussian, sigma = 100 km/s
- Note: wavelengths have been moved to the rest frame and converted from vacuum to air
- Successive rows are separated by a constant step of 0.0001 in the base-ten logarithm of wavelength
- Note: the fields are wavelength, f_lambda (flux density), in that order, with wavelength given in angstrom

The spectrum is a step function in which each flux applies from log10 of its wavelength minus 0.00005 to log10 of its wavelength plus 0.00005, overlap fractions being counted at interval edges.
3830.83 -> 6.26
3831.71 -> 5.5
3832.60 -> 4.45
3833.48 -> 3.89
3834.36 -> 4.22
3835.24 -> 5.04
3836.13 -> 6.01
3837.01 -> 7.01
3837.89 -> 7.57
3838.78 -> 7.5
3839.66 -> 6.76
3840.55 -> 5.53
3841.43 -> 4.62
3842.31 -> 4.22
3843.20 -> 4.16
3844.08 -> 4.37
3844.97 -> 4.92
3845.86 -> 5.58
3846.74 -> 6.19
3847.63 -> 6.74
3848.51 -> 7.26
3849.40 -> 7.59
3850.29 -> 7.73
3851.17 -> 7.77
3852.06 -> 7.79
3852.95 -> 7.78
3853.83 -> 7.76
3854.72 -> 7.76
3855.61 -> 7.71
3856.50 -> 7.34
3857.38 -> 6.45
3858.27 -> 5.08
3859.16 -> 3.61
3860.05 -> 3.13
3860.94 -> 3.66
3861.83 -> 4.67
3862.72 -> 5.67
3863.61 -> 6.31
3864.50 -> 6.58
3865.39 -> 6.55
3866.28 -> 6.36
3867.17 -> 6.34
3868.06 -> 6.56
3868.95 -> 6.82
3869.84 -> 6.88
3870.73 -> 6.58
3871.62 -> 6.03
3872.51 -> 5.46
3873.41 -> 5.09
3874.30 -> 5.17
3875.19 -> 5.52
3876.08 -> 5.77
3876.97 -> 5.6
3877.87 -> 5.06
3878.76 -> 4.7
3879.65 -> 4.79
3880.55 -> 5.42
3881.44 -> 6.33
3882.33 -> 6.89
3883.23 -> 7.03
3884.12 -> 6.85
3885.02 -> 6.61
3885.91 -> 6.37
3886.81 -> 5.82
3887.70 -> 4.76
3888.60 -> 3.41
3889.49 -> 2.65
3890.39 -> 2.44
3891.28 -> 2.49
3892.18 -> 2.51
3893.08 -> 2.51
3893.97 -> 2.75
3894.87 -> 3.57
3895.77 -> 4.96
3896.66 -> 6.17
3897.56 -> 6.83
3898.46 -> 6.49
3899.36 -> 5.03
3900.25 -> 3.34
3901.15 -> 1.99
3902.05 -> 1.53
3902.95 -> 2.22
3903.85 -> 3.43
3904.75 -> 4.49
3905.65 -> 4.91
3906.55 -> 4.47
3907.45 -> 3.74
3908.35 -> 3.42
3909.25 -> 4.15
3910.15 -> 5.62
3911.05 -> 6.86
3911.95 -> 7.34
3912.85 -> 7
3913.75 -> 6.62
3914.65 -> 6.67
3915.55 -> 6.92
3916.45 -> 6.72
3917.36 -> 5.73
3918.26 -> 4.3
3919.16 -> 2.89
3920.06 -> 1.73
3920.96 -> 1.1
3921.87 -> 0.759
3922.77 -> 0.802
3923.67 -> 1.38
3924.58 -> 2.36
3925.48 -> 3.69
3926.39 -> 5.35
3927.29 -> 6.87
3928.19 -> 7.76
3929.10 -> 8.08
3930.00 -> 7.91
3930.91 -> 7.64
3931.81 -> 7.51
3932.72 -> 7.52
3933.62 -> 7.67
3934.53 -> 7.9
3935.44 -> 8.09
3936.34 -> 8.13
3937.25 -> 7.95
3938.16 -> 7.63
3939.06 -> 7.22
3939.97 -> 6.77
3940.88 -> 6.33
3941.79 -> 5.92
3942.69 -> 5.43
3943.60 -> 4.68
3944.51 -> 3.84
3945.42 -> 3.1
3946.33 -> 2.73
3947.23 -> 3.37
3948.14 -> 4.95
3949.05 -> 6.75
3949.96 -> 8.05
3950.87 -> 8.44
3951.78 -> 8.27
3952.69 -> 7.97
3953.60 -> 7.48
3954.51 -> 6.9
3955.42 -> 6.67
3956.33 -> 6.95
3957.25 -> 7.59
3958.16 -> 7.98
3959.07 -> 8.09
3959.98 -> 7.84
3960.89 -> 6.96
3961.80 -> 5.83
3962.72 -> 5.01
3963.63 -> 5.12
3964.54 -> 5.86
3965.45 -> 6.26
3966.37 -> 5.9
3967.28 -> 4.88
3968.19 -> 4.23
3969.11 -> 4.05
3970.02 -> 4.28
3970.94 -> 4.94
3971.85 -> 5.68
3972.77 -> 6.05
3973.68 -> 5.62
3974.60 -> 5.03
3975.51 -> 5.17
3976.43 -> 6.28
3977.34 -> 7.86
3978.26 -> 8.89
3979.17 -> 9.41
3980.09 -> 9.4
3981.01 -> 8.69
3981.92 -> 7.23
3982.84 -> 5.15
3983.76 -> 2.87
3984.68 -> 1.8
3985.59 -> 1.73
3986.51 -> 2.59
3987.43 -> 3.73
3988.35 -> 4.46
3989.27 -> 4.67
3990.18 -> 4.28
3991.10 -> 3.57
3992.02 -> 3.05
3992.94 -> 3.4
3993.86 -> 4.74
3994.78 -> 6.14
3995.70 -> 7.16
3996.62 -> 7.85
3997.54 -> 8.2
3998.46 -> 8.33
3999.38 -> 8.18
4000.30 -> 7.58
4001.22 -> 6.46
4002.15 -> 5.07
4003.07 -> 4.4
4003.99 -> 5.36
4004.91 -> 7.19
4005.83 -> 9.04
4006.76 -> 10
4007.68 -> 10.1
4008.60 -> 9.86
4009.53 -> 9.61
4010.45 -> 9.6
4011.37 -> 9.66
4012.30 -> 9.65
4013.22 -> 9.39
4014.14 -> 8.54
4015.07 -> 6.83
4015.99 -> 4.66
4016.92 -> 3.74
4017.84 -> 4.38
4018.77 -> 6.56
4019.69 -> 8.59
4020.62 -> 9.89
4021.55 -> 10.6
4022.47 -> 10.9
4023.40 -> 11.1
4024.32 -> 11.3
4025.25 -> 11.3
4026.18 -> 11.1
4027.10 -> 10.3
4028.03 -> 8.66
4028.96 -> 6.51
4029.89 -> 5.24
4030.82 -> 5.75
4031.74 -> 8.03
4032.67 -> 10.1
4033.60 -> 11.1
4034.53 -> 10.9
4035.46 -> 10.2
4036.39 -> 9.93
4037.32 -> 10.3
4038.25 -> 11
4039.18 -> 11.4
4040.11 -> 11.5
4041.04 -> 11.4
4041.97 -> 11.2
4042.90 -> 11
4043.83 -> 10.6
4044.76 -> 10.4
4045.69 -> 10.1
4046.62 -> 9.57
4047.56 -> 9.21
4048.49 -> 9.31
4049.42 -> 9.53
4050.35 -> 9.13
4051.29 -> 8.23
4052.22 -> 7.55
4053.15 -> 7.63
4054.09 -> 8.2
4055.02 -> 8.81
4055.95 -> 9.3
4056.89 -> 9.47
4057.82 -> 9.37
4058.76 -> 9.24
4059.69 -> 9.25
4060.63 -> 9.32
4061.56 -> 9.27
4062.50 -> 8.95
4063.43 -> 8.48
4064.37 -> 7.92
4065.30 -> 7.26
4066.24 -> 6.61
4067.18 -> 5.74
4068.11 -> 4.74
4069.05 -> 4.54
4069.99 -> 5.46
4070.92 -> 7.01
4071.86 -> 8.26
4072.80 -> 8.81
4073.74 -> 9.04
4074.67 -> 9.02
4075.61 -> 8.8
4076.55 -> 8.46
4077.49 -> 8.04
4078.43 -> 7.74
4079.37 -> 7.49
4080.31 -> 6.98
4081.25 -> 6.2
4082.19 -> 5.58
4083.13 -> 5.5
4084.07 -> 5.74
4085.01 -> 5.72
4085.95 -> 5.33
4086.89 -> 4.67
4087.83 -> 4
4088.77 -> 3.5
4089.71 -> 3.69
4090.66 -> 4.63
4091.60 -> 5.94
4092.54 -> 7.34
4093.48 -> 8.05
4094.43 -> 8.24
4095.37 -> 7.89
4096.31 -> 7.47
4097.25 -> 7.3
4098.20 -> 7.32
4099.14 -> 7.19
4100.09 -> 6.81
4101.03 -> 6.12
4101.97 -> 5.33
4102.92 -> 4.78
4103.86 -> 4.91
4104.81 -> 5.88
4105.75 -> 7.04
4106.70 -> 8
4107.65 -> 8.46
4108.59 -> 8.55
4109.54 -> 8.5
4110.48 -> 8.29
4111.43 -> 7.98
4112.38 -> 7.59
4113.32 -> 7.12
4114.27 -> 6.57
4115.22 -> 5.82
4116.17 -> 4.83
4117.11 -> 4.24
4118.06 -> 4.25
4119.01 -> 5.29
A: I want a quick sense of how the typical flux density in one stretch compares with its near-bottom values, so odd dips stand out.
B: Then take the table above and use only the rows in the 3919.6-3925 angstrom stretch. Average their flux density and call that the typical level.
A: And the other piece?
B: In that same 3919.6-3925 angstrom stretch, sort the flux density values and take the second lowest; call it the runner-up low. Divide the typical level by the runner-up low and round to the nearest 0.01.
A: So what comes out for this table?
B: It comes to 1.69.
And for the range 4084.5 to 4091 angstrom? 1.22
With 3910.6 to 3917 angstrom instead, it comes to 1.03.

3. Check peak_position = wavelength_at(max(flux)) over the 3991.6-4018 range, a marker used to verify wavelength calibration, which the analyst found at 4007.68 angstrom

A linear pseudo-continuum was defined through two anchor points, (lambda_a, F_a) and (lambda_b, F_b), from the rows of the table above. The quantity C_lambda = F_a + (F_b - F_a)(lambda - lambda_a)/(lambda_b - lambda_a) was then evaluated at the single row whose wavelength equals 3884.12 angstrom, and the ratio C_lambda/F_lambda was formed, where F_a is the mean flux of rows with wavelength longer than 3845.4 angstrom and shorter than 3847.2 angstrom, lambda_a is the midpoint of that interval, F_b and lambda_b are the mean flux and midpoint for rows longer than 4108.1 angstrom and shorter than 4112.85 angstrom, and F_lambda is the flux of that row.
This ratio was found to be 0.91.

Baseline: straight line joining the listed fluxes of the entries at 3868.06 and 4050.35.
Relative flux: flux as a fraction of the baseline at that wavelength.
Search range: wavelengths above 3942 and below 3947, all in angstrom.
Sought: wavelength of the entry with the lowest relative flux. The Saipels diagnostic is 3946.33 angstrom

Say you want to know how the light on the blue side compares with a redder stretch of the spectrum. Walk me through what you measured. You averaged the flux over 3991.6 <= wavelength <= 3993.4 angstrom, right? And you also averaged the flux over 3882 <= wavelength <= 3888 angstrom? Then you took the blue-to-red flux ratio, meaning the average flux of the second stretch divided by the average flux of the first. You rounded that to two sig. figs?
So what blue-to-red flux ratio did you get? 2.0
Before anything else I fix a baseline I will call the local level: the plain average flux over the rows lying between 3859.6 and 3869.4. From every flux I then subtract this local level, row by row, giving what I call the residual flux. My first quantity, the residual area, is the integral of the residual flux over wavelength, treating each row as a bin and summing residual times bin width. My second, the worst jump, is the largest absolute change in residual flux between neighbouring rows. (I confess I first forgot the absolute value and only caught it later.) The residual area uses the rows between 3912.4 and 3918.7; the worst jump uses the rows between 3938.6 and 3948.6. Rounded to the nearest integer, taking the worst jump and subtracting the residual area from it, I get -2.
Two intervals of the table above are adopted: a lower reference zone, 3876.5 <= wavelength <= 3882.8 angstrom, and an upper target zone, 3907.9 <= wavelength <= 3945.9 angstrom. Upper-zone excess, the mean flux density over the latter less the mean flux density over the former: 0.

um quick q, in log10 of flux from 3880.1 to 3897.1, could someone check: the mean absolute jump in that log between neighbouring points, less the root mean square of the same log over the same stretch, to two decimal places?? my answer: -0.61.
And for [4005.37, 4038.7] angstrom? -0.90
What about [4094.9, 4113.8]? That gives -0.82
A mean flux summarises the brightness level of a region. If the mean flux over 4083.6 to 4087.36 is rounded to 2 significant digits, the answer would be 5.4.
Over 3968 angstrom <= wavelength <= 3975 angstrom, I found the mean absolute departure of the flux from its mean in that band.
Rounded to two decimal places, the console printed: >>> 0.61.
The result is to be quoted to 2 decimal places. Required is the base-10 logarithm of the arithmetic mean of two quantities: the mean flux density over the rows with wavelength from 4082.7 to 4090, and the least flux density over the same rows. 0.62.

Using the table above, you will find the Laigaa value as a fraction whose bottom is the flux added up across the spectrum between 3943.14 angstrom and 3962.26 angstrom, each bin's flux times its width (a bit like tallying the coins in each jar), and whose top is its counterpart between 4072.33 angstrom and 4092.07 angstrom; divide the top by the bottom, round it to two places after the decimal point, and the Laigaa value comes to 1.04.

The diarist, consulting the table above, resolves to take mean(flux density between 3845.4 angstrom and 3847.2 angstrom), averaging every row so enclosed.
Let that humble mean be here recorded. 5.9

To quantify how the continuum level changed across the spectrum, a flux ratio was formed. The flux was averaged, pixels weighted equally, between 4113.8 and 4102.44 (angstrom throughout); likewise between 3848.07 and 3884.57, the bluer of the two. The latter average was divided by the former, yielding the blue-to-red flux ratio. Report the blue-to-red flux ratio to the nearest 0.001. 0.852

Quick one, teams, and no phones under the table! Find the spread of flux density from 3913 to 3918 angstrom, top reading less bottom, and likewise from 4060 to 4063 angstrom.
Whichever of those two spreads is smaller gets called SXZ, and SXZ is 0.37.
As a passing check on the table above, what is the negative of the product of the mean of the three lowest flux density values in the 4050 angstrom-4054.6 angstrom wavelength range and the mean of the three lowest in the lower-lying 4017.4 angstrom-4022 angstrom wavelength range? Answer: -51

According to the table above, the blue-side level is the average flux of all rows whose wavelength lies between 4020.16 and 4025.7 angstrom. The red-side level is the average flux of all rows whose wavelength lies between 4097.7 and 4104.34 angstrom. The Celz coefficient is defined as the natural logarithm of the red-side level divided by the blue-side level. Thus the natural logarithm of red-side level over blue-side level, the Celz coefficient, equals -0.58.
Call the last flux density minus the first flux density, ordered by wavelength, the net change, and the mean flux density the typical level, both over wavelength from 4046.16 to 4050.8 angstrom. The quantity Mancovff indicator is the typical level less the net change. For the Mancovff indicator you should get 10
